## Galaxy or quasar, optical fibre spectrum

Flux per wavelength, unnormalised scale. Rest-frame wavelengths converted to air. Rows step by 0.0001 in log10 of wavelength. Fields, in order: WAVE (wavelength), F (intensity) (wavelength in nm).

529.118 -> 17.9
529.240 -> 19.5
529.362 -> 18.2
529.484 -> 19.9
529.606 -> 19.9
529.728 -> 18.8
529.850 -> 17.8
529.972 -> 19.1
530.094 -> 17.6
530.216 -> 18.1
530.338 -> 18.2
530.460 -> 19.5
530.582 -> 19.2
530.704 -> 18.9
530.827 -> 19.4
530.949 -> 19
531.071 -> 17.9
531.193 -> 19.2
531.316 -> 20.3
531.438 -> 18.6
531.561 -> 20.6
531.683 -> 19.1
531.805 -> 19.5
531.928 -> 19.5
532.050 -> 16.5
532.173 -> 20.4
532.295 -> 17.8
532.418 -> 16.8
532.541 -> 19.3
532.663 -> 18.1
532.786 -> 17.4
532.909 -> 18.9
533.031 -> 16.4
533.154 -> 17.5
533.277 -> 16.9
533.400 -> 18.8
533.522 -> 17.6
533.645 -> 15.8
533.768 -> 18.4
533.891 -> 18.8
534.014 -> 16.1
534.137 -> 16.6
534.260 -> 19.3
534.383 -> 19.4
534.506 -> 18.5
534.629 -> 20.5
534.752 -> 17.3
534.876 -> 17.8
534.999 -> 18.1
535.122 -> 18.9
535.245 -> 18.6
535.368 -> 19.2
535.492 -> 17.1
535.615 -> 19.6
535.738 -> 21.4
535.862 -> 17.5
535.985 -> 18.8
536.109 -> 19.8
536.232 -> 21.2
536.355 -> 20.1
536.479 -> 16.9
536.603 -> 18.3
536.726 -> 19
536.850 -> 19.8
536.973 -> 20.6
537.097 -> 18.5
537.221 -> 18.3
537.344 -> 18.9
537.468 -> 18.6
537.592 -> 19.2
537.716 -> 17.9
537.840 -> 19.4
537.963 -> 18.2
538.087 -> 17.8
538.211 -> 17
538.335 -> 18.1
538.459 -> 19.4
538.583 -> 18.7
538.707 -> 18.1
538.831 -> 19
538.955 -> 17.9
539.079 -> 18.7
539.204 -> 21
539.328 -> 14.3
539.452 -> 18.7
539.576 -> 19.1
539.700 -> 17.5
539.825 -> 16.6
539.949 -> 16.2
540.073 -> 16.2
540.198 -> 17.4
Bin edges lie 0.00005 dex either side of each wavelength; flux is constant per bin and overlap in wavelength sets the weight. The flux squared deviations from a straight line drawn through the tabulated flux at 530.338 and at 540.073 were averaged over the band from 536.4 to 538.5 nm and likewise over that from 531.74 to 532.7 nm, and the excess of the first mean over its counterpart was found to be 2.1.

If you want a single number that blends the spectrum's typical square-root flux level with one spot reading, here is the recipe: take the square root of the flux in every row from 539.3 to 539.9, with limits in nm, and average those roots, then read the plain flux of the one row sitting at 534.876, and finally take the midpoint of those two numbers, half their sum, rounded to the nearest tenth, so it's 11.0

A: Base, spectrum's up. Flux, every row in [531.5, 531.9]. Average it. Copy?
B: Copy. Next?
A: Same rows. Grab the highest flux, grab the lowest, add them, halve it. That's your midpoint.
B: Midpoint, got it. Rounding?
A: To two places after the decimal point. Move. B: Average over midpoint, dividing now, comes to 0.99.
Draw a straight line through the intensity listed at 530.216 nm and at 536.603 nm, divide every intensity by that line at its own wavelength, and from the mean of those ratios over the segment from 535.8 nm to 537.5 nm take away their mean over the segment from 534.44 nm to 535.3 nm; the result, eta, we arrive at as 0.024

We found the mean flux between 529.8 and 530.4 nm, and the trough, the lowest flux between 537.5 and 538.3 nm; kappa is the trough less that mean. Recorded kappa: -1.2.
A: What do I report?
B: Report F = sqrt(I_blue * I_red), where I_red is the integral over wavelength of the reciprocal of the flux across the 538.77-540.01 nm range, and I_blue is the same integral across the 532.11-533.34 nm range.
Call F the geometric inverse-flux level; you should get 0.0694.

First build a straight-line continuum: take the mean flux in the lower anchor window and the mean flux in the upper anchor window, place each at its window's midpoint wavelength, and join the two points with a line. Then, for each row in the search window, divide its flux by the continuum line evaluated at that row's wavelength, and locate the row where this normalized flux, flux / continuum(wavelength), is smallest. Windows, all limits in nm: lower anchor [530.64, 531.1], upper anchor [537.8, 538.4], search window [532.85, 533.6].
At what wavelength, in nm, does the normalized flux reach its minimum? 533.031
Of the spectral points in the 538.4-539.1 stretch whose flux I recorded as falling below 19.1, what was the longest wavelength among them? 539.079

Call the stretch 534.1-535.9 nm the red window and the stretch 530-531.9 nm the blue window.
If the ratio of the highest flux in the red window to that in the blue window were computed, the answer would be 1.04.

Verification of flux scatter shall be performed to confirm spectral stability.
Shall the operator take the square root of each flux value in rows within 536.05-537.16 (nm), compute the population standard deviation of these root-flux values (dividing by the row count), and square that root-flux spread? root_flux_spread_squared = 0.020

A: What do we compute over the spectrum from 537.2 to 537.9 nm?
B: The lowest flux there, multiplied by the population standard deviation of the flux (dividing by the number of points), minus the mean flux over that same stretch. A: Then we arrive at -10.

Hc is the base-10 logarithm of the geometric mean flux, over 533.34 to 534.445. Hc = 1.25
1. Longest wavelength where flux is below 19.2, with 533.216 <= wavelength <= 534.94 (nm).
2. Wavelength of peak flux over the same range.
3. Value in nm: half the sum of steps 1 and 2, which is 534.75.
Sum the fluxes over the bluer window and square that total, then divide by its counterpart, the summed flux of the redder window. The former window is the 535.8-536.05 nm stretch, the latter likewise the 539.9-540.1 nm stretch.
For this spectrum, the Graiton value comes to 41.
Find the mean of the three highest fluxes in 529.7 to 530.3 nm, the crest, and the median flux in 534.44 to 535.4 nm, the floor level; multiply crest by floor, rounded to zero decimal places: 346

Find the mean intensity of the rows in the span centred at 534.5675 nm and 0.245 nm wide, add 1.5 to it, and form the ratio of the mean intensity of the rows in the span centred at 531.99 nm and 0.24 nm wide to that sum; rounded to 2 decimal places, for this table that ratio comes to 0.86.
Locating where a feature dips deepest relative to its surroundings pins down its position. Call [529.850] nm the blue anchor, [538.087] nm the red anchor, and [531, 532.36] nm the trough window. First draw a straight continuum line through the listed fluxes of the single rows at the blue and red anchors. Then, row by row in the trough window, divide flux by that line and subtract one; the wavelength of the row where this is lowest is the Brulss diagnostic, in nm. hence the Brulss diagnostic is 532.050 nm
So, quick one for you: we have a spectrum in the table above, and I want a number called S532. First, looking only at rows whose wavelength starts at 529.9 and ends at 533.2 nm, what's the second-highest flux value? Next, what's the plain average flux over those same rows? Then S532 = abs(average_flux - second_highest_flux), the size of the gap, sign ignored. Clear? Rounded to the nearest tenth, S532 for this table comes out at 1.8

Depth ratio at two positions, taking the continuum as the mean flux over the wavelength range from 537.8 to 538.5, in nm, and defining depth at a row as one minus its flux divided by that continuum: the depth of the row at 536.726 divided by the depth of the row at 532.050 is -0.4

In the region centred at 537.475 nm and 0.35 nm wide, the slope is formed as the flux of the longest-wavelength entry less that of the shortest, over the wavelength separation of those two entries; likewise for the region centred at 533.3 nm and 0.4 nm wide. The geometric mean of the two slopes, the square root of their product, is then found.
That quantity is 3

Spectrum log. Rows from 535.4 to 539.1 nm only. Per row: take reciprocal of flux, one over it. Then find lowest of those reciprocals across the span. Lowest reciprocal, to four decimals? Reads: 0.0467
